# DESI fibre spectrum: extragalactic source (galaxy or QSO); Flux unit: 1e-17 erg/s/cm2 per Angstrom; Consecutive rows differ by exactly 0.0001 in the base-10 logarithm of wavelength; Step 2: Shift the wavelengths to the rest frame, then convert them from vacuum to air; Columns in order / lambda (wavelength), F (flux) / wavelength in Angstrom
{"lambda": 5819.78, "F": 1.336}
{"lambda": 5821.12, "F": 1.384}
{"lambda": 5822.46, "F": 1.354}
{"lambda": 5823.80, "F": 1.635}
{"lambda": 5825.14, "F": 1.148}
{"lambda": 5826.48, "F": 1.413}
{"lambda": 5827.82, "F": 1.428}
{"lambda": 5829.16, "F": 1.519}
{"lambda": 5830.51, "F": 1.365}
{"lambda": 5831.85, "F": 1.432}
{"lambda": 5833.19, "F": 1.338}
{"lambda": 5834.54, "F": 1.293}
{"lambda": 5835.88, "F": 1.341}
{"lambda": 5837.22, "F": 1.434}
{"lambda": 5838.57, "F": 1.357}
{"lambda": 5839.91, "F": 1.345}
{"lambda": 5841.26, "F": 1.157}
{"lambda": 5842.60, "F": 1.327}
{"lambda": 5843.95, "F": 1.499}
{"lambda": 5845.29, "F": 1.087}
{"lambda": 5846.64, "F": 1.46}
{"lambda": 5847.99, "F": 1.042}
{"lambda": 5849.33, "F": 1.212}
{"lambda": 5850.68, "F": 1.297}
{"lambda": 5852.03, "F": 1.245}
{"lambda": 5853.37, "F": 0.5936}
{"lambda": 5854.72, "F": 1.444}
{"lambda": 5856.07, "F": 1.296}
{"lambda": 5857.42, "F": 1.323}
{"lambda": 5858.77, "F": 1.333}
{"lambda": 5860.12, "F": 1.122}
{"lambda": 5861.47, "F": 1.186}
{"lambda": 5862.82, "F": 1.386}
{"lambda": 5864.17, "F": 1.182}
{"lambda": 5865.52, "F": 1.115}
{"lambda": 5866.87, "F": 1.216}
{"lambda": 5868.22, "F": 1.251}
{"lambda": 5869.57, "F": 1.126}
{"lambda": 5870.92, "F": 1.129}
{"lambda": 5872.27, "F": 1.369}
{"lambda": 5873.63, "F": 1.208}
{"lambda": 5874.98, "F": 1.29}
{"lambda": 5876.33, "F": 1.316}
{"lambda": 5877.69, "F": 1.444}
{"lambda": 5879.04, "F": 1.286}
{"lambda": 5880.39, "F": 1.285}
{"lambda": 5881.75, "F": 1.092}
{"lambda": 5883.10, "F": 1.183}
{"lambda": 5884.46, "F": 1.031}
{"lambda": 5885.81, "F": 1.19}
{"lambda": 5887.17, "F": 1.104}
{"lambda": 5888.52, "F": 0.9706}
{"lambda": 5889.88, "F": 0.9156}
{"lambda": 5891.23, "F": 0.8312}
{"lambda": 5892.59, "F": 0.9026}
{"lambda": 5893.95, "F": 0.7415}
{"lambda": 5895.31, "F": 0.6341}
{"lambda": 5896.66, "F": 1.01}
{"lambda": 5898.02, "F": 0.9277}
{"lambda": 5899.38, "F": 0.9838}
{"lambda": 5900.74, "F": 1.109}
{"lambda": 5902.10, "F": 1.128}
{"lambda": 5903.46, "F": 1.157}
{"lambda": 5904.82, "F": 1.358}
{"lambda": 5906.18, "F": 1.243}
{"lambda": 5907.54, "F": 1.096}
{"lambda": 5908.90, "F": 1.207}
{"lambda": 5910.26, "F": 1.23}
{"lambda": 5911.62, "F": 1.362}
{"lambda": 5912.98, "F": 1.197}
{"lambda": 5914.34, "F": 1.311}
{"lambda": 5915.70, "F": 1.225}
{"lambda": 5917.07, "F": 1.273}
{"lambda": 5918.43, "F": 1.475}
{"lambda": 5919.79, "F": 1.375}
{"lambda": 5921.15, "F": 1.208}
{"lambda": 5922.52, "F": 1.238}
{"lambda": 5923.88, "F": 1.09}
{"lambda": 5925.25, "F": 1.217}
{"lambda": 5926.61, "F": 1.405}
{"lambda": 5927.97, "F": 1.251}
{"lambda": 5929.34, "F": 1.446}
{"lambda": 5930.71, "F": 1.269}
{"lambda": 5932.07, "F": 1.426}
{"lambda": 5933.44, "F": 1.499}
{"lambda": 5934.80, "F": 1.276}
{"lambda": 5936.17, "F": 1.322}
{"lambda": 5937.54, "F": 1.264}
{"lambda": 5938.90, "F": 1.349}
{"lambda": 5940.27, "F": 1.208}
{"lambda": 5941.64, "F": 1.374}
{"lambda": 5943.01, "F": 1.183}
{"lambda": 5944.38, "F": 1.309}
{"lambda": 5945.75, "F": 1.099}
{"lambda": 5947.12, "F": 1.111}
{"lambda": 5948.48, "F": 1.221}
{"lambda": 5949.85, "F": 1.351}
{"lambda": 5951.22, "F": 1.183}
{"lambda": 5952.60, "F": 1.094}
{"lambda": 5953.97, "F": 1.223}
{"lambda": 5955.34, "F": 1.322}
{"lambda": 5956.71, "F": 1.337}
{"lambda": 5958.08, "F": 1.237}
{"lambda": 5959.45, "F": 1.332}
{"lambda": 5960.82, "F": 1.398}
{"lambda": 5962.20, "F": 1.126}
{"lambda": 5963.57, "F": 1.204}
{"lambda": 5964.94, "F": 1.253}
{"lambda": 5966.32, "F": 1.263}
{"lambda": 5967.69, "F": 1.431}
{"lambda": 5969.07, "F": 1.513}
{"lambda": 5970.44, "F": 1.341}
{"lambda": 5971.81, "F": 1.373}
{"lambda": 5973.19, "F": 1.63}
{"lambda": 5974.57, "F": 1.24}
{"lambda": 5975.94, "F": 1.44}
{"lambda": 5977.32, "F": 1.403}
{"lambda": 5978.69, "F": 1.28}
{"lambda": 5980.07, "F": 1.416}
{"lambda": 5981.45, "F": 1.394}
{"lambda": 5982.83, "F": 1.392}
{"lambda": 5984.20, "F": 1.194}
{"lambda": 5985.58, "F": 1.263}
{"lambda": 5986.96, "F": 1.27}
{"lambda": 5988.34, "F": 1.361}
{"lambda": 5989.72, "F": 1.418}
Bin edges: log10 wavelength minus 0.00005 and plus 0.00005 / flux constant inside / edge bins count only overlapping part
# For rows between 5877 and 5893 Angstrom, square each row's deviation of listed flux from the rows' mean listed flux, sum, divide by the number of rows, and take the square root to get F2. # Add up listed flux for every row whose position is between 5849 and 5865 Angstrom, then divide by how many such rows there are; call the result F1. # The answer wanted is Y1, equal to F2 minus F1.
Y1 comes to -1.04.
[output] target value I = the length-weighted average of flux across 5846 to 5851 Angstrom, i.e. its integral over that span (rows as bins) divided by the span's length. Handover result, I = 1.25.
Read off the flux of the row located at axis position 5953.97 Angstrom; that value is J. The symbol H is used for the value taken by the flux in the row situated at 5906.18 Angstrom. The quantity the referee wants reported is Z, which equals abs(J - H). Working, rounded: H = 1.243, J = 1.223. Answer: 0.02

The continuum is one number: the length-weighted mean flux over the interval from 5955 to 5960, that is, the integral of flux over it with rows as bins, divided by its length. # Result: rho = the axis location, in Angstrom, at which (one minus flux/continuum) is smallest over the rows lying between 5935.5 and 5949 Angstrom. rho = 5941.64 Angstrom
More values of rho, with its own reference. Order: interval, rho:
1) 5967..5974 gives 5973.19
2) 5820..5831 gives 5823.80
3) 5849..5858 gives 5854.72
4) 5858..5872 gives 5862.82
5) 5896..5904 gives 5903.46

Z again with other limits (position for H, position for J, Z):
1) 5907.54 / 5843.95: 0.40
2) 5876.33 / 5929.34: 0.13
